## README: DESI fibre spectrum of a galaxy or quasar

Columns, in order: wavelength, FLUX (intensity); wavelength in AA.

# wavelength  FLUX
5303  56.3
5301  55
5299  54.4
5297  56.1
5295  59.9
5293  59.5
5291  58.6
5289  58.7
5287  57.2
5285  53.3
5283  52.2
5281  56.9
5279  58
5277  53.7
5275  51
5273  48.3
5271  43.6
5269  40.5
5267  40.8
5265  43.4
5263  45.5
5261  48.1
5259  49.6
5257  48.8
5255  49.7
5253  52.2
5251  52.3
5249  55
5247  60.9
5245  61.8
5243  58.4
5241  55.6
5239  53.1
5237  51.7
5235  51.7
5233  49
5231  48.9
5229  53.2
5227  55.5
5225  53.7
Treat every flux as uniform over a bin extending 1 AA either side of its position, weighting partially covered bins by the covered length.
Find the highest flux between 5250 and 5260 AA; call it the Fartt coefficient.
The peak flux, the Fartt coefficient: 52.3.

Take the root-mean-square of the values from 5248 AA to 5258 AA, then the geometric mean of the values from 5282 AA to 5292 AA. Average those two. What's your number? 53.8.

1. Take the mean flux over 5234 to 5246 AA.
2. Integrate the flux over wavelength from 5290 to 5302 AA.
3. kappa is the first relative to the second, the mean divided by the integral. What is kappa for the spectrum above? 0.081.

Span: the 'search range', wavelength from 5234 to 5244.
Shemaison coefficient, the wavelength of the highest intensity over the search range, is 5243 AA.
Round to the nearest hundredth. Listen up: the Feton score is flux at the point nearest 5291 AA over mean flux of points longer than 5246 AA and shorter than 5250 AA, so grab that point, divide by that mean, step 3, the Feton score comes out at 1.01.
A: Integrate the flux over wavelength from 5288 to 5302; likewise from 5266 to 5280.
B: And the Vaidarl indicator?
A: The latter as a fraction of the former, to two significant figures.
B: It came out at 0.84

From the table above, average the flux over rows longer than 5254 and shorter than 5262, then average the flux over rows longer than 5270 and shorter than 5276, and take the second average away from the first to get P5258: 1.4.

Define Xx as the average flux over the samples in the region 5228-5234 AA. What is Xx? 50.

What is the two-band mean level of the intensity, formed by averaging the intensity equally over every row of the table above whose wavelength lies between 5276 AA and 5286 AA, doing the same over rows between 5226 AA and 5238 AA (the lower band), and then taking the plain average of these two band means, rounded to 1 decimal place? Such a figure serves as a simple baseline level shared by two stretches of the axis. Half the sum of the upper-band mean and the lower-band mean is 53.2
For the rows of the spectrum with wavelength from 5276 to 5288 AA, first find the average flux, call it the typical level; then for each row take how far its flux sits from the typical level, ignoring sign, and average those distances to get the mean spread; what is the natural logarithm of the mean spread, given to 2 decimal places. 0.77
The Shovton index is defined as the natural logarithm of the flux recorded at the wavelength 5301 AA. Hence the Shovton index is 4.01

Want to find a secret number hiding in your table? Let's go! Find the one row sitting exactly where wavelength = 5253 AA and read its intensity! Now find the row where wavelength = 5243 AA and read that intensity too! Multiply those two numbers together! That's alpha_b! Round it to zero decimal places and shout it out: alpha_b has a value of 3048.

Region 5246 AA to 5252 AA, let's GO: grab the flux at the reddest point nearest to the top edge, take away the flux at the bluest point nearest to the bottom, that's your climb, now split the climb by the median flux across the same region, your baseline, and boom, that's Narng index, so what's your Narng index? -0.16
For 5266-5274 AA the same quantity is 0.18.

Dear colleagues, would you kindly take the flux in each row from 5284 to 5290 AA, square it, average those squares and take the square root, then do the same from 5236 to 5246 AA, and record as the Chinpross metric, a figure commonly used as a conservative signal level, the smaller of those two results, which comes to 56.2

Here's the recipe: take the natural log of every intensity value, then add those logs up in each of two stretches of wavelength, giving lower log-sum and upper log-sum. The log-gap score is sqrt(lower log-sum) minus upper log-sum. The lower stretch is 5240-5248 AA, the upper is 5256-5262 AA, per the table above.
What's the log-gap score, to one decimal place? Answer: -7.6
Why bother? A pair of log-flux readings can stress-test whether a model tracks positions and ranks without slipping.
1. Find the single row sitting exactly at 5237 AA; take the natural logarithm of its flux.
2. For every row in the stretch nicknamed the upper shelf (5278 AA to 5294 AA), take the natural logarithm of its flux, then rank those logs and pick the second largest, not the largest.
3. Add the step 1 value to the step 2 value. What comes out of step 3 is 8.02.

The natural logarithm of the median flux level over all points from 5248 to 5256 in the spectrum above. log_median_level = 3.96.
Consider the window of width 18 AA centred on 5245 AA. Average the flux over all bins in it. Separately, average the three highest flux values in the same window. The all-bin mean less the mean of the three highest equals -4.7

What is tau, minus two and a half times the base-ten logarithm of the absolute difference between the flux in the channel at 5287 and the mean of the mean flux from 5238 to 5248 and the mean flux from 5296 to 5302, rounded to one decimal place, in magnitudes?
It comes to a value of 0.5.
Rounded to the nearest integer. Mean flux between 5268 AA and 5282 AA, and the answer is 50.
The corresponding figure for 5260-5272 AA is 44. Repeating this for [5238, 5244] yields 56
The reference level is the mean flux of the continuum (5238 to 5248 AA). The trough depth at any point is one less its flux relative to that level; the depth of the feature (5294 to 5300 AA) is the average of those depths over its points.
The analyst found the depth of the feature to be 0.020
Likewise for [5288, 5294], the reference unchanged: -0.017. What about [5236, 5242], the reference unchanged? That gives 0.078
